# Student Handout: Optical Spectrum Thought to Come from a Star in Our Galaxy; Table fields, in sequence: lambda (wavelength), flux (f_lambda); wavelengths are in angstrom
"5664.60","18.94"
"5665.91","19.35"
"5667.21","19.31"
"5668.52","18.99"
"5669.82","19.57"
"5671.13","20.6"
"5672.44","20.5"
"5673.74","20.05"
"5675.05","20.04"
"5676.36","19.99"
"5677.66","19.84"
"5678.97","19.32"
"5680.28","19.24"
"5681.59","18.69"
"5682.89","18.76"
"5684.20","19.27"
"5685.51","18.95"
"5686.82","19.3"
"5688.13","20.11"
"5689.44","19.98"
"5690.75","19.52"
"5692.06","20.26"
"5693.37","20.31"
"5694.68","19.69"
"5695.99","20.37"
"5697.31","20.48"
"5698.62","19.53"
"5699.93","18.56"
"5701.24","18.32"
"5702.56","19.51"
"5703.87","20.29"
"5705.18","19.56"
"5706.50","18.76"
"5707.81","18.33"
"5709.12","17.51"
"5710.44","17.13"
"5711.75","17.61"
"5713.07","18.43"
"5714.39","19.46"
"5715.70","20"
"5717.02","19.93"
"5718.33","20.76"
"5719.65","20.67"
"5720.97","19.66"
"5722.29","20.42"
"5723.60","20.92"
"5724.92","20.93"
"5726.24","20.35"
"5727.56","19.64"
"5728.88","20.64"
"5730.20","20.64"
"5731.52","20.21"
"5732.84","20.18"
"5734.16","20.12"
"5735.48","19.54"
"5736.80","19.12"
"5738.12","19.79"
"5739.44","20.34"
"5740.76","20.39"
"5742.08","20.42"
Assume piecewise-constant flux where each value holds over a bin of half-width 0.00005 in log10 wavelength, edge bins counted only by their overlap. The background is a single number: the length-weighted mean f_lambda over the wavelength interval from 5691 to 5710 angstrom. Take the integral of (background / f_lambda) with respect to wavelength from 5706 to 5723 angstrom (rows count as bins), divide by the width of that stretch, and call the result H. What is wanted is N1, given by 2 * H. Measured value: 2.03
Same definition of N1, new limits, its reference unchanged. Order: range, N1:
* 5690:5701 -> 1.96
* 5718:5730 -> 1.89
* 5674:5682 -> 1.98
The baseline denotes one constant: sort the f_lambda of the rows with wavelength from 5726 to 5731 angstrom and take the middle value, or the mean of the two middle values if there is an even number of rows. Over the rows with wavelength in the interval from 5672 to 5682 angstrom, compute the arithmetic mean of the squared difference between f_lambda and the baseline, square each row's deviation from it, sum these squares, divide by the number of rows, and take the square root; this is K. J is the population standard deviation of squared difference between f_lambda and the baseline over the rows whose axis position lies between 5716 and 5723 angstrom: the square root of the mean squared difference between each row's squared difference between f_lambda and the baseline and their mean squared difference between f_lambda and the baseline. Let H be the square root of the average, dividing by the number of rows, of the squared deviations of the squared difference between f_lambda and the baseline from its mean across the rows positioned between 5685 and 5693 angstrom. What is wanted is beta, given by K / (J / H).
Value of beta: 3.3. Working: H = 0.83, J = 0.3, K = 1.04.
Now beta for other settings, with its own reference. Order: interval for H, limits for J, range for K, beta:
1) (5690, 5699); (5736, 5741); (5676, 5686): 0.6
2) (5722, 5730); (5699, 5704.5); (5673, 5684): 0.2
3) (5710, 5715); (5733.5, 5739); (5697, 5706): 10.3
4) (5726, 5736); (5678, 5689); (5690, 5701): 0.4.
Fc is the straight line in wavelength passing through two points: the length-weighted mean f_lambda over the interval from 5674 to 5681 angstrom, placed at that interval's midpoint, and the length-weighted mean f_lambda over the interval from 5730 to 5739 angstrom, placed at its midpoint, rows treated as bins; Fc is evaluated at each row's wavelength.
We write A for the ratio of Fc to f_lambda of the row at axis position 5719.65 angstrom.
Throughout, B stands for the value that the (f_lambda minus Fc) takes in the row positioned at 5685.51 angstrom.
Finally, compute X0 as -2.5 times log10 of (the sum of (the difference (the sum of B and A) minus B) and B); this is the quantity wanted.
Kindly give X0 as 1.8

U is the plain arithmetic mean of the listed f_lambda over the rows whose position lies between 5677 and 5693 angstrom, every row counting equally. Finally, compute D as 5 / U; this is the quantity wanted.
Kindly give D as 0.257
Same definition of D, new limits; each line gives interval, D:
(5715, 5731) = 0.245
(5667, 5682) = 0.254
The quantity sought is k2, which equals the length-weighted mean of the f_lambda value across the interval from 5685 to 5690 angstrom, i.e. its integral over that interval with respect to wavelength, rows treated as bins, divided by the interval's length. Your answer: 19.6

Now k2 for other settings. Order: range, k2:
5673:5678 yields 20.0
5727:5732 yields 20.3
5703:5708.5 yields 19.3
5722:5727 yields 20.7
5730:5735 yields 20.2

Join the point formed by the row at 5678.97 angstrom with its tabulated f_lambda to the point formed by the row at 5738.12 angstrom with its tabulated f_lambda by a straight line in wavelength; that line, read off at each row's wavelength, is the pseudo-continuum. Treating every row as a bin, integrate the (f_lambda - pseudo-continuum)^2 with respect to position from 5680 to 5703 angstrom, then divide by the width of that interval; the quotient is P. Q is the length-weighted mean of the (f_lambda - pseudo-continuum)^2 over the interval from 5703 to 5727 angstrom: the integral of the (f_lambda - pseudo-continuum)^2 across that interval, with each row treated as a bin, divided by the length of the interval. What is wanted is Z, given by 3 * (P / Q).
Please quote 1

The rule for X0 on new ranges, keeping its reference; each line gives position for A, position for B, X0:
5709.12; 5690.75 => 0.1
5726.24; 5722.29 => -0.5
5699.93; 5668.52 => 1.0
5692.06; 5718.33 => -0.7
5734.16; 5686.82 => 0.6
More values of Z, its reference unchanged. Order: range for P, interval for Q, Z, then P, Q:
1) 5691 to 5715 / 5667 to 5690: 10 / 1.3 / 0.41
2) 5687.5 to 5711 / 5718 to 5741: 6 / 1.1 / 0.54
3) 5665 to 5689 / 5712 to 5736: 2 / 0.4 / 0.63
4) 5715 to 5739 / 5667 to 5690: 4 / 0.5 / 0.41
